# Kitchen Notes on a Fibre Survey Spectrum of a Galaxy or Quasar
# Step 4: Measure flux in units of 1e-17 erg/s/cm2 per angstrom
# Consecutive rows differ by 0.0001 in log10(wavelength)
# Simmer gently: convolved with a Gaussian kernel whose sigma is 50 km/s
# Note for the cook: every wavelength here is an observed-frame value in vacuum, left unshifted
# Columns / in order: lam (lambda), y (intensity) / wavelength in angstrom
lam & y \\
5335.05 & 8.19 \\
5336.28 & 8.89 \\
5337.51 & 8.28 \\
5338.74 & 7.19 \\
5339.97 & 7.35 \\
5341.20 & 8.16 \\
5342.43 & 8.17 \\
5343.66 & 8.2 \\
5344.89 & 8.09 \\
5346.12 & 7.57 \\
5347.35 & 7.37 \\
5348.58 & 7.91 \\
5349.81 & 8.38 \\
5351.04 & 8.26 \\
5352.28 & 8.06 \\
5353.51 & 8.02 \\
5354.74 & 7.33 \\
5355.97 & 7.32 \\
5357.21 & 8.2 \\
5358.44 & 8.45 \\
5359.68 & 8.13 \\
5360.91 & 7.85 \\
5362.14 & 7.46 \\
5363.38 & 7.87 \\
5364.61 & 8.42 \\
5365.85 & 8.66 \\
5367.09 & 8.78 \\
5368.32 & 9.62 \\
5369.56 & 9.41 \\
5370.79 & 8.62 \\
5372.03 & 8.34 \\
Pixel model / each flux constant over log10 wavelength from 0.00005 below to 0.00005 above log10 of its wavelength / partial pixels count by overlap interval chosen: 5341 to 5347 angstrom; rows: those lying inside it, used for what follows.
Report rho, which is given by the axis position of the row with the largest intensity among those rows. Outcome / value 5343.66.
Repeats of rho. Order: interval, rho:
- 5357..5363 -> 5358.44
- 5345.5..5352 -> 5349.81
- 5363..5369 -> 5368.32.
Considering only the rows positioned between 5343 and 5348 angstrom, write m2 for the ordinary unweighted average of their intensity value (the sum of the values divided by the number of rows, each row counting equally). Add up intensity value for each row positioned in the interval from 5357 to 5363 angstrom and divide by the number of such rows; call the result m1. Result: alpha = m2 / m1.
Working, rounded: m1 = 8.02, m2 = 7.8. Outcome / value 0.97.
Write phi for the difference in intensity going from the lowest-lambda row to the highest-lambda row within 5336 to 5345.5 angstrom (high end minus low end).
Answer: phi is -0.80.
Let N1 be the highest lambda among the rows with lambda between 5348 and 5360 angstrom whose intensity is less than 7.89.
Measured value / 5355.97 angstrom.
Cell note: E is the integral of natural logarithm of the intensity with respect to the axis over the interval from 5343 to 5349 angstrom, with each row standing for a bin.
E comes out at 12.3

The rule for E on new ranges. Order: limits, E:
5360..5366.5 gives 13.6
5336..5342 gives 12.4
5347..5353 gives 12.5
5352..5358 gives 12.3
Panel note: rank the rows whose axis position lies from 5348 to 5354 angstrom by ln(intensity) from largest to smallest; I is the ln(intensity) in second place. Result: 2.111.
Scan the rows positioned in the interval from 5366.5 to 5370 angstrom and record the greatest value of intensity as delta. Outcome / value 9.62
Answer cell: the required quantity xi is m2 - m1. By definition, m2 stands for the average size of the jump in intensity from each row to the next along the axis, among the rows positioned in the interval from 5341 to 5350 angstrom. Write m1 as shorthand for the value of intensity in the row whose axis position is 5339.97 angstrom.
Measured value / -7.1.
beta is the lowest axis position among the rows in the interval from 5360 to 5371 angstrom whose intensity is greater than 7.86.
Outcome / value 5363.38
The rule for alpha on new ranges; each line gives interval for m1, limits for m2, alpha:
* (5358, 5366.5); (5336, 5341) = 0.98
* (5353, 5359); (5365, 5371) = 1.15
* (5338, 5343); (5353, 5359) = 1.02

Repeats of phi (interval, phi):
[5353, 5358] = 0.18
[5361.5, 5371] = 1.16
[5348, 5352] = 0.35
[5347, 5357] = -0.05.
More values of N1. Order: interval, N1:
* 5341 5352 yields 5347.35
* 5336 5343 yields 5339.97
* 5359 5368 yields 5363.38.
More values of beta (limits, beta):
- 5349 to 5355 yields 5349.81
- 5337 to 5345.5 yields 5337.51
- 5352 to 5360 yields 5352.28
